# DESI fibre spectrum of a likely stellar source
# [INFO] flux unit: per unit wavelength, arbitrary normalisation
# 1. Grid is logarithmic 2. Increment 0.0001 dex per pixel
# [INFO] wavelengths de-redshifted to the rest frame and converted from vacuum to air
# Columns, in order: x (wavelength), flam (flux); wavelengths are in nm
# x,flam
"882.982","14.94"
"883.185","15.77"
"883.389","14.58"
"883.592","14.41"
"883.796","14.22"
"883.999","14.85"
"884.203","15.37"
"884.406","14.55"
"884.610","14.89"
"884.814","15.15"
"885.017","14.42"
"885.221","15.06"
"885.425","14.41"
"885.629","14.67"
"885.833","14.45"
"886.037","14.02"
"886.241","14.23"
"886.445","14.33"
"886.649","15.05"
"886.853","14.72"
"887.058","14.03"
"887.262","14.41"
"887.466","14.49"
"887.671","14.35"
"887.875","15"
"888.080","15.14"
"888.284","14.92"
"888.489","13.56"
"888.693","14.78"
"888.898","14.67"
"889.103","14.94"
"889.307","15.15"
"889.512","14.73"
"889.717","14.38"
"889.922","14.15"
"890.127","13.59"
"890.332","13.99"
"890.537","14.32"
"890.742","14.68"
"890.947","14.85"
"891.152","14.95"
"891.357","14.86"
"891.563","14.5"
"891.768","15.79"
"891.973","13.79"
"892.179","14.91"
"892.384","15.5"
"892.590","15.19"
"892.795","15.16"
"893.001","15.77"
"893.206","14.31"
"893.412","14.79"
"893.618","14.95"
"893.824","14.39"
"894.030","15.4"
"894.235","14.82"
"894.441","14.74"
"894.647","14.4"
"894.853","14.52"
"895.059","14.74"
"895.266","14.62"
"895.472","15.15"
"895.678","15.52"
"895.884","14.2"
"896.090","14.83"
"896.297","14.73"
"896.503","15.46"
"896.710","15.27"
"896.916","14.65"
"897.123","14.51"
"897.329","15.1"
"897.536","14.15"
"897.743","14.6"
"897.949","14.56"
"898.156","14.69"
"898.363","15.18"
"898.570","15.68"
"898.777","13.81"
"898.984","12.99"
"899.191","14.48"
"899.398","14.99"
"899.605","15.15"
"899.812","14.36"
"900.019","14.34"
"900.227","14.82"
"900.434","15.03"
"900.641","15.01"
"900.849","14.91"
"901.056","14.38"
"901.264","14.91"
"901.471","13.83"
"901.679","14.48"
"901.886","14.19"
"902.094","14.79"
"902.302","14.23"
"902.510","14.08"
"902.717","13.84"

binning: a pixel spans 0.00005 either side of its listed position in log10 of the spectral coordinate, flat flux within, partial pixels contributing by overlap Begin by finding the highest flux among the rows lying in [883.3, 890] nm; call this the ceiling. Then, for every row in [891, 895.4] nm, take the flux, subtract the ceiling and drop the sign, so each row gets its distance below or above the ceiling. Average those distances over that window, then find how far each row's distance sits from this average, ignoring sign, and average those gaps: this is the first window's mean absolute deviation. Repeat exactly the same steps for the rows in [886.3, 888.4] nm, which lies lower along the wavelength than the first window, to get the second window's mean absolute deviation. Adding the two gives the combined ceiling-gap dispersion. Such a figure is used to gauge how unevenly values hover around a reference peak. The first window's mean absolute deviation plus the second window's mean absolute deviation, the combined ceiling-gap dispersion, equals 0.60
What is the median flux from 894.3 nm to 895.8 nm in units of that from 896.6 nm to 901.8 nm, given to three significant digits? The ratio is 1.01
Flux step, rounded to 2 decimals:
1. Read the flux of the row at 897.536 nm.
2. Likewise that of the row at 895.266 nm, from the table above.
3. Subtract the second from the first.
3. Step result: -0.47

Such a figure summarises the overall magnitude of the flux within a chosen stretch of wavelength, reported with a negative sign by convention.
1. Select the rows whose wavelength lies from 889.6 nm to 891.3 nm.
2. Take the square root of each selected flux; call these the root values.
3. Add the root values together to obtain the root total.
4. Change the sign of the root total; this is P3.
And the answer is -30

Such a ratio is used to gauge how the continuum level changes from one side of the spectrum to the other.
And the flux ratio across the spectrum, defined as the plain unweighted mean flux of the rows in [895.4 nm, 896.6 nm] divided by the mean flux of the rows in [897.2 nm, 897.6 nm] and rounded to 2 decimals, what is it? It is 1.02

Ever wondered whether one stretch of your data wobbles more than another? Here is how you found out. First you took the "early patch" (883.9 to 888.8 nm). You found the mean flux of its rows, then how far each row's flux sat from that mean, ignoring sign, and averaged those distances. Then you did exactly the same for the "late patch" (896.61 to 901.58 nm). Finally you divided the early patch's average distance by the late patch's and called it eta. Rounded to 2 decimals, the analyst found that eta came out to 0.83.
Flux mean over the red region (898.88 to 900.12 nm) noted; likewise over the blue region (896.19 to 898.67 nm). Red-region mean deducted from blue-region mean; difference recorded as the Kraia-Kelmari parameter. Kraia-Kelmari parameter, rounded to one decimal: 0.5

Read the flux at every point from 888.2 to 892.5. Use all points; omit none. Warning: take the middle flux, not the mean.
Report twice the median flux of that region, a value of 29.5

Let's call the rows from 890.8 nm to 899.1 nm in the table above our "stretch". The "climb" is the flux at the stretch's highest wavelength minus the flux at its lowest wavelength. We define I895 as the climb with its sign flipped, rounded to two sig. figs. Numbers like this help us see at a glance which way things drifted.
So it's 1.9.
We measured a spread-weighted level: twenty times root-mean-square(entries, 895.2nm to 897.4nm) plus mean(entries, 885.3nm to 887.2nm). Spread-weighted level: 313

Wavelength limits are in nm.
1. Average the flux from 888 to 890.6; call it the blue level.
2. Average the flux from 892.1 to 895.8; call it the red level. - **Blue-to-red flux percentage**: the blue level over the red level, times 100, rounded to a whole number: 97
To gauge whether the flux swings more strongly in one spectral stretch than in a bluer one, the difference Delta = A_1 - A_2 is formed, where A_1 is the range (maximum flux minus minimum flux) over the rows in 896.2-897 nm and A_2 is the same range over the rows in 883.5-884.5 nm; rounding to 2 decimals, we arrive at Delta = -0.34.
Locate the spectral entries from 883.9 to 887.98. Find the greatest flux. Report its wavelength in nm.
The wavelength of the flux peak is 884.203 nm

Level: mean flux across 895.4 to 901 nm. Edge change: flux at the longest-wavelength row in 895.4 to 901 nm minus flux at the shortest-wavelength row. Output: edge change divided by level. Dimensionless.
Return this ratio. -0.016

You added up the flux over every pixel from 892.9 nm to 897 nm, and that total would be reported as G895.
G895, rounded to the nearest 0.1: 297.3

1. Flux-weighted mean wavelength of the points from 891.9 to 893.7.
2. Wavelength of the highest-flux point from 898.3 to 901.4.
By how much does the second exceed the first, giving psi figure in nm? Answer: 5.77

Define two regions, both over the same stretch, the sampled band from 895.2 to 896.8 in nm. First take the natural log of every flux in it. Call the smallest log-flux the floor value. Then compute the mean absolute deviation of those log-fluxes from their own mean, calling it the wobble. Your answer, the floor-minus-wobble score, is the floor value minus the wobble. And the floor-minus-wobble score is 2.63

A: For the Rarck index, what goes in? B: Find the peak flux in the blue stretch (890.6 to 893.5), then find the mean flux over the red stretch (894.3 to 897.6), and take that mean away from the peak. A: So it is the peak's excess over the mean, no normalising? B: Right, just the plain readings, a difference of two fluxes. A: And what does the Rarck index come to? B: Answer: 1.0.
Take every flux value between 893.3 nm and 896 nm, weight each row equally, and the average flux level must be 14.8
